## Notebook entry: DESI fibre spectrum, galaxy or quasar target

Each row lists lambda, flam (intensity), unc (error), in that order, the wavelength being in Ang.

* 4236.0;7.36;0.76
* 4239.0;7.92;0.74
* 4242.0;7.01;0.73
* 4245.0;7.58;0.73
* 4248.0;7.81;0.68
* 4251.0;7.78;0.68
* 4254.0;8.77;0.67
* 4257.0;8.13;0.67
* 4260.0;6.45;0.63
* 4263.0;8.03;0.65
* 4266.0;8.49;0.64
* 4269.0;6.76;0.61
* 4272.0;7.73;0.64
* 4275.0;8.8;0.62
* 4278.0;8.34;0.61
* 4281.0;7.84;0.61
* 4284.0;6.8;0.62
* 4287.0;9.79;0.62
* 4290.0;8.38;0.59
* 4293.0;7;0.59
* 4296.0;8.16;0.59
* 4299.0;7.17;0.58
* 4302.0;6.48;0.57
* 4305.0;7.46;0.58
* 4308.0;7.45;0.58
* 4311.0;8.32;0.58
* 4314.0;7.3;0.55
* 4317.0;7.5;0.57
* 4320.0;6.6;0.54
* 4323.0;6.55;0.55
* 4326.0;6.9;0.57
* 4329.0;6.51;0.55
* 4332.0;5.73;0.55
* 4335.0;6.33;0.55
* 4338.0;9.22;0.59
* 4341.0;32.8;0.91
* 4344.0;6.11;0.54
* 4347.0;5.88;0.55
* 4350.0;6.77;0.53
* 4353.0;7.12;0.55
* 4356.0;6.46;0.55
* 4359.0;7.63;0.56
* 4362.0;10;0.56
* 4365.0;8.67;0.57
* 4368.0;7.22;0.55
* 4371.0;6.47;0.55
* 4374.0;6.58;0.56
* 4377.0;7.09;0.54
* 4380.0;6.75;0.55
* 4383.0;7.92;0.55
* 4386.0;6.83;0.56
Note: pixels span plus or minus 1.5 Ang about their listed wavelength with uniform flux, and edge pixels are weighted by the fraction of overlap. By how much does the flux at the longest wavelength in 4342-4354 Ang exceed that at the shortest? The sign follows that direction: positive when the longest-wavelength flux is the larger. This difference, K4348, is 1.0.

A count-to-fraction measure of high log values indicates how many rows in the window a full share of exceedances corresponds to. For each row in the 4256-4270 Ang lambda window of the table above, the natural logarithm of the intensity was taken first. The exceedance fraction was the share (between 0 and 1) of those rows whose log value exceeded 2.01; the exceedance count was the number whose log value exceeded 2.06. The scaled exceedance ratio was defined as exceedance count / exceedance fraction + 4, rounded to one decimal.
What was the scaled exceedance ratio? 9.0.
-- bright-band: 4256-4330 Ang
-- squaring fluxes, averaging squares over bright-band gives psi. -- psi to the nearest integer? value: 58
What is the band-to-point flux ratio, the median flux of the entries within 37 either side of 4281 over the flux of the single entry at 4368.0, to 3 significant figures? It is 1.08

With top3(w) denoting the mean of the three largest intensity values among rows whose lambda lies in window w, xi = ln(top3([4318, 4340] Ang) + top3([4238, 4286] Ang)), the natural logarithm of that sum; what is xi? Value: 2.79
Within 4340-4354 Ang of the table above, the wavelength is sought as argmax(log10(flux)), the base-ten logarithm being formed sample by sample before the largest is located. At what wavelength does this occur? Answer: 4341.0 Ang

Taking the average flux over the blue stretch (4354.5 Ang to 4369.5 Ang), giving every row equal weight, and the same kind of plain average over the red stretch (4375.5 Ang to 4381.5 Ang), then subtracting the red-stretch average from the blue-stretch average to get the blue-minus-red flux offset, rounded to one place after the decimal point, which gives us 1.1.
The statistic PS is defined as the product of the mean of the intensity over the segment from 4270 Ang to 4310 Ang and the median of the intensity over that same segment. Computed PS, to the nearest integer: 60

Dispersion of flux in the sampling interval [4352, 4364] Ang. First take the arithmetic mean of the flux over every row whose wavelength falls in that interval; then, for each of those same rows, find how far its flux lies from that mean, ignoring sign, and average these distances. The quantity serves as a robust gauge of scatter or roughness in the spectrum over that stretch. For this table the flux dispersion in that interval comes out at 1.1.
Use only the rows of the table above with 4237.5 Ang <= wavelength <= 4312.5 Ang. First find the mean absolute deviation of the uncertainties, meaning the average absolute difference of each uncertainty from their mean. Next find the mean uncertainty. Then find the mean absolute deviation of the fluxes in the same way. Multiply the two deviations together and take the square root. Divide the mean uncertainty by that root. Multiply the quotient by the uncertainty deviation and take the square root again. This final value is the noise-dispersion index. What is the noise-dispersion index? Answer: 0.40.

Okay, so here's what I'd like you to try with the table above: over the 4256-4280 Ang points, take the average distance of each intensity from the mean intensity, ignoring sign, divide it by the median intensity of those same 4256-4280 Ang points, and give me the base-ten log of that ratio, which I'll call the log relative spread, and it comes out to -1.10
